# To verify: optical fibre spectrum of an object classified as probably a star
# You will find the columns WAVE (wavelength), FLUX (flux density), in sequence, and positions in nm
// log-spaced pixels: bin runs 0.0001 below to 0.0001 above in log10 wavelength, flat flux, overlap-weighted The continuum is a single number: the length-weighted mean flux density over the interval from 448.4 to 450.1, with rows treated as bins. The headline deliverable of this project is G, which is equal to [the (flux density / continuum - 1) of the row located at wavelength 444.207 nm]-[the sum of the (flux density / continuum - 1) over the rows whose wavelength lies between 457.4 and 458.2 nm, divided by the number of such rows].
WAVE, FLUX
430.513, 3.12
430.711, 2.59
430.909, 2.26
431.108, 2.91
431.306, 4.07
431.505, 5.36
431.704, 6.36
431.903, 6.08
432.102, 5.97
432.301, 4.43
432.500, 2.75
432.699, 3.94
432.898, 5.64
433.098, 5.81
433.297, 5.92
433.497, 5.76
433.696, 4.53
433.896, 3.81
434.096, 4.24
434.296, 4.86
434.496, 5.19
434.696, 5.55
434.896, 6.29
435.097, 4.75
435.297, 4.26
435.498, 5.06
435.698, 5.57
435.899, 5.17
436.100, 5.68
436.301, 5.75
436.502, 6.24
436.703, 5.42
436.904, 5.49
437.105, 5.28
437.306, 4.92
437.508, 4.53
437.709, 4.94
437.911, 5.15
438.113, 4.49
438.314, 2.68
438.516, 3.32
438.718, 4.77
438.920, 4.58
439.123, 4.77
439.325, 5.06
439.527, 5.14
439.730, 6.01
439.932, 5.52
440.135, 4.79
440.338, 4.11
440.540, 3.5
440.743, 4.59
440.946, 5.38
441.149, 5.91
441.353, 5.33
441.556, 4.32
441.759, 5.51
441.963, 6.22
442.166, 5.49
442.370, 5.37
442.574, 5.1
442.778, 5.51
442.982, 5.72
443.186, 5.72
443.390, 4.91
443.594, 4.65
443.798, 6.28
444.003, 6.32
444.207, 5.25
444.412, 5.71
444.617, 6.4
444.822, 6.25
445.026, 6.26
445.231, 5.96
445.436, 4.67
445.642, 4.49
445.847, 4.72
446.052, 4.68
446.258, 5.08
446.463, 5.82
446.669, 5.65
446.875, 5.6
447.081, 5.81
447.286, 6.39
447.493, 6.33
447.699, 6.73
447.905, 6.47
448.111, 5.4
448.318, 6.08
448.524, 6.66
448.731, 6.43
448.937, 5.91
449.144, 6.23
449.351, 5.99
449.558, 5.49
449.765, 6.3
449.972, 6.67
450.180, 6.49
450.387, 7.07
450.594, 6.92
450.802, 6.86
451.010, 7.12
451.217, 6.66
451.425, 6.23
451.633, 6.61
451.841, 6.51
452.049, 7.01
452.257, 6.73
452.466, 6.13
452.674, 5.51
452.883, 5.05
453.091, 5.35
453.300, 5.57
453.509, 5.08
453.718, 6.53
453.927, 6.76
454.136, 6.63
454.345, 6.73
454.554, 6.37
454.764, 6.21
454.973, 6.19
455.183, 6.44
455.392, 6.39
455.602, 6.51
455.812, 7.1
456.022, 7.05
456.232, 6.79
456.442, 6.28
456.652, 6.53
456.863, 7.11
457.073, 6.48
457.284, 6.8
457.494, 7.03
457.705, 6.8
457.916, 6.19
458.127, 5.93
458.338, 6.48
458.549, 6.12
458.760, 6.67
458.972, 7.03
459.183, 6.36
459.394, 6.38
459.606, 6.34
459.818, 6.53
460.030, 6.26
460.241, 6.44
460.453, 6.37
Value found -0.20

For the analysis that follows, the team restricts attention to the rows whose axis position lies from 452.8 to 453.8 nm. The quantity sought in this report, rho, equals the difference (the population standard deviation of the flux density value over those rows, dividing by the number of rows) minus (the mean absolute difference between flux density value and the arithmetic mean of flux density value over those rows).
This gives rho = 0.114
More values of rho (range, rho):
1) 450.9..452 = 0.077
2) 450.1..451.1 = 0.049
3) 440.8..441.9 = 0.138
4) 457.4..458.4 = 0.055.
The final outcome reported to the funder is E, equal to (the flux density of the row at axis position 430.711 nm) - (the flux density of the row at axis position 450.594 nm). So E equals -4.33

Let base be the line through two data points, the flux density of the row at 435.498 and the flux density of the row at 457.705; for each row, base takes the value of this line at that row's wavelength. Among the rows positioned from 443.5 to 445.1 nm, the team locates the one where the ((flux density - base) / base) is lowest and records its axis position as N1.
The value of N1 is 443.594 nm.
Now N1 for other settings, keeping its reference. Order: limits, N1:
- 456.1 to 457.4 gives 456.442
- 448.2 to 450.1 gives 449.558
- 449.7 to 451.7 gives 451.425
